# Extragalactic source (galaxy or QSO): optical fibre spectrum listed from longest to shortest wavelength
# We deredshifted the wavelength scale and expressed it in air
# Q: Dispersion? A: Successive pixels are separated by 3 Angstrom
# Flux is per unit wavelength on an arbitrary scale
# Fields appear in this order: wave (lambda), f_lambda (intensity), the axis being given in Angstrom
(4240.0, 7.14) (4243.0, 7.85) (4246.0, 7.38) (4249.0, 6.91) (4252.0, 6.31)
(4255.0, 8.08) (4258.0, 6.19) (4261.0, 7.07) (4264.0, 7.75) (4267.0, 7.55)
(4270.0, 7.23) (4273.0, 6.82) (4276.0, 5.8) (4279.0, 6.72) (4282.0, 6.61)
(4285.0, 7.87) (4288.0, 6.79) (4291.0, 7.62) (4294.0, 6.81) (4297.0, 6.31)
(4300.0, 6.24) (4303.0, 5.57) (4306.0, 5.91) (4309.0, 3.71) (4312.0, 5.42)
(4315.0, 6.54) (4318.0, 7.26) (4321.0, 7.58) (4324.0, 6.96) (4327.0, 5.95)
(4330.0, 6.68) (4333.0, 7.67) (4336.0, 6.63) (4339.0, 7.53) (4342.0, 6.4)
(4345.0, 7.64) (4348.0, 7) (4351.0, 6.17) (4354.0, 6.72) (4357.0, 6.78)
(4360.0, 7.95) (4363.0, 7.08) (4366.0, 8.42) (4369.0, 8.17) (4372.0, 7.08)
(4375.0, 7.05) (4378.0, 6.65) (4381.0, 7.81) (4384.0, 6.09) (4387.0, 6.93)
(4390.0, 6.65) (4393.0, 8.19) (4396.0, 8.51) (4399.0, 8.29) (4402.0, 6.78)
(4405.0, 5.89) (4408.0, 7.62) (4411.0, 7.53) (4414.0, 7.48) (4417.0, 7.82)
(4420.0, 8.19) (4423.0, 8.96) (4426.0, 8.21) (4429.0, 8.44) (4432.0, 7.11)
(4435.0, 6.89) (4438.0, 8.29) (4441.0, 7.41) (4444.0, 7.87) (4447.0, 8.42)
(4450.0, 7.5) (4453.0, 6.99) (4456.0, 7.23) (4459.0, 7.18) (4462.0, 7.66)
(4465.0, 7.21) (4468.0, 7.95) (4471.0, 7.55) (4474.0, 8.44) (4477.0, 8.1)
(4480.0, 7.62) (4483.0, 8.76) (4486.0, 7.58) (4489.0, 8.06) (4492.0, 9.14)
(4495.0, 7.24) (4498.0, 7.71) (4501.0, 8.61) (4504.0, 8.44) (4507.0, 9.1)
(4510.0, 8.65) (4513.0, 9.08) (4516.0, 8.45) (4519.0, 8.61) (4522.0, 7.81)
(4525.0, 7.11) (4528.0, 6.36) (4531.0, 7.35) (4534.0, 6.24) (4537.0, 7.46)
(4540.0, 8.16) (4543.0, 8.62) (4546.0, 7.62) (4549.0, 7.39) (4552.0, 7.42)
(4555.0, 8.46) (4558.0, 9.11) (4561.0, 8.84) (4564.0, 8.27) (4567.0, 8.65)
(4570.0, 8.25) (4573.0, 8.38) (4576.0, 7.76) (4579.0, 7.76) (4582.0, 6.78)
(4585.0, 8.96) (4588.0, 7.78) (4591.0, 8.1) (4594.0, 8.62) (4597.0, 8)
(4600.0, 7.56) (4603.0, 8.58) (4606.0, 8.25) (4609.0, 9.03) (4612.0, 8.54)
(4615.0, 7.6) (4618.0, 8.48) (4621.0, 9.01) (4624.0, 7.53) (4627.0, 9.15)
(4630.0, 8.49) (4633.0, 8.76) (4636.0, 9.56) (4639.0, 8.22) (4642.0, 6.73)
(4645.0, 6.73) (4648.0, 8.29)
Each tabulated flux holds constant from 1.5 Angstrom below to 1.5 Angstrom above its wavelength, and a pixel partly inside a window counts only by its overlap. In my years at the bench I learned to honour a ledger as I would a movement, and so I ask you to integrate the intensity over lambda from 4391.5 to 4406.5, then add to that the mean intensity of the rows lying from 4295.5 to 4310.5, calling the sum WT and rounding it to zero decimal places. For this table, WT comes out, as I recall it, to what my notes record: 119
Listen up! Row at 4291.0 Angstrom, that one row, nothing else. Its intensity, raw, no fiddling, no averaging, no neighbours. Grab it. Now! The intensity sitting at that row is 7.62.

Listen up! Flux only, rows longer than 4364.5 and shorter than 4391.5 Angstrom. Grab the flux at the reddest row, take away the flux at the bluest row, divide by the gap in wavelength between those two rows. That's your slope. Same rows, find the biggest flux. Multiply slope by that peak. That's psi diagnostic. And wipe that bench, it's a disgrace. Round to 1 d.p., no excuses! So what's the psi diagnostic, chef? -0.6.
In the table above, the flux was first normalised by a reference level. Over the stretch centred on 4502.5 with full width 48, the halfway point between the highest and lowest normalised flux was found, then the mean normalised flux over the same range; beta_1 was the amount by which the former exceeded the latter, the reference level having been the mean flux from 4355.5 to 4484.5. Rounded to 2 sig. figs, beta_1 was -0.016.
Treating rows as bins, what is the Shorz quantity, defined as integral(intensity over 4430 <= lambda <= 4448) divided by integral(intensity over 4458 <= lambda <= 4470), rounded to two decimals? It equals 1.53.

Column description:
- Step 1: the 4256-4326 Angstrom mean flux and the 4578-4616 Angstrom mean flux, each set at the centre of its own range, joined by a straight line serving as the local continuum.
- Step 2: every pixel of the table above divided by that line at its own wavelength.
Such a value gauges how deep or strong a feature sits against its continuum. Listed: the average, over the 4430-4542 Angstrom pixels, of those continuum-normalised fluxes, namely 1.03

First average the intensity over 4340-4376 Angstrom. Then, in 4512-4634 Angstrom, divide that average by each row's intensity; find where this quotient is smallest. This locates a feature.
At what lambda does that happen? 4627.0 Angstrom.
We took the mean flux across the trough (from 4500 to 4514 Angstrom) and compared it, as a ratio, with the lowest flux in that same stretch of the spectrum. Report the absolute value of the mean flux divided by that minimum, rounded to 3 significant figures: 1.04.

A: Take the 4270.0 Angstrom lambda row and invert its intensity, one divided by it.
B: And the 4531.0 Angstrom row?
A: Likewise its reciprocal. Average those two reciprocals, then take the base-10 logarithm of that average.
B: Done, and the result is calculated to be -0.86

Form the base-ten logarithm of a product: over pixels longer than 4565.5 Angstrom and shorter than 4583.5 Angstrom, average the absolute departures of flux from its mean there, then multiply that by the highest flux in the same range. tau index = 0.63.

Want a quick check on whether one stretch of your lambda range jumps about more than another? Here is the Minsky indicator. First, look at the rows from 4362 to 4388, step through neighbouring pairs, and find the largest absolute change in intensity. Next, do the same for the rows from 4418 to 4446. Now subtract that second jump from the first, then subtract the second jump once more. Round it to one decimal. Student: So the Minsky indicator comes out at -1.1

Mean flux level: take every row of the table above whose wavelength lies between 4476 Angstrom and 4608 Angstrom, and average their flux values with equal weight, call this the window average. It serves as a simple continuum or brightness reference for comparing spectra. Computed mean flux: 8.1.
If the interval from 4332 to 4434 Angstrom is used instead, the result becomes 7.4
